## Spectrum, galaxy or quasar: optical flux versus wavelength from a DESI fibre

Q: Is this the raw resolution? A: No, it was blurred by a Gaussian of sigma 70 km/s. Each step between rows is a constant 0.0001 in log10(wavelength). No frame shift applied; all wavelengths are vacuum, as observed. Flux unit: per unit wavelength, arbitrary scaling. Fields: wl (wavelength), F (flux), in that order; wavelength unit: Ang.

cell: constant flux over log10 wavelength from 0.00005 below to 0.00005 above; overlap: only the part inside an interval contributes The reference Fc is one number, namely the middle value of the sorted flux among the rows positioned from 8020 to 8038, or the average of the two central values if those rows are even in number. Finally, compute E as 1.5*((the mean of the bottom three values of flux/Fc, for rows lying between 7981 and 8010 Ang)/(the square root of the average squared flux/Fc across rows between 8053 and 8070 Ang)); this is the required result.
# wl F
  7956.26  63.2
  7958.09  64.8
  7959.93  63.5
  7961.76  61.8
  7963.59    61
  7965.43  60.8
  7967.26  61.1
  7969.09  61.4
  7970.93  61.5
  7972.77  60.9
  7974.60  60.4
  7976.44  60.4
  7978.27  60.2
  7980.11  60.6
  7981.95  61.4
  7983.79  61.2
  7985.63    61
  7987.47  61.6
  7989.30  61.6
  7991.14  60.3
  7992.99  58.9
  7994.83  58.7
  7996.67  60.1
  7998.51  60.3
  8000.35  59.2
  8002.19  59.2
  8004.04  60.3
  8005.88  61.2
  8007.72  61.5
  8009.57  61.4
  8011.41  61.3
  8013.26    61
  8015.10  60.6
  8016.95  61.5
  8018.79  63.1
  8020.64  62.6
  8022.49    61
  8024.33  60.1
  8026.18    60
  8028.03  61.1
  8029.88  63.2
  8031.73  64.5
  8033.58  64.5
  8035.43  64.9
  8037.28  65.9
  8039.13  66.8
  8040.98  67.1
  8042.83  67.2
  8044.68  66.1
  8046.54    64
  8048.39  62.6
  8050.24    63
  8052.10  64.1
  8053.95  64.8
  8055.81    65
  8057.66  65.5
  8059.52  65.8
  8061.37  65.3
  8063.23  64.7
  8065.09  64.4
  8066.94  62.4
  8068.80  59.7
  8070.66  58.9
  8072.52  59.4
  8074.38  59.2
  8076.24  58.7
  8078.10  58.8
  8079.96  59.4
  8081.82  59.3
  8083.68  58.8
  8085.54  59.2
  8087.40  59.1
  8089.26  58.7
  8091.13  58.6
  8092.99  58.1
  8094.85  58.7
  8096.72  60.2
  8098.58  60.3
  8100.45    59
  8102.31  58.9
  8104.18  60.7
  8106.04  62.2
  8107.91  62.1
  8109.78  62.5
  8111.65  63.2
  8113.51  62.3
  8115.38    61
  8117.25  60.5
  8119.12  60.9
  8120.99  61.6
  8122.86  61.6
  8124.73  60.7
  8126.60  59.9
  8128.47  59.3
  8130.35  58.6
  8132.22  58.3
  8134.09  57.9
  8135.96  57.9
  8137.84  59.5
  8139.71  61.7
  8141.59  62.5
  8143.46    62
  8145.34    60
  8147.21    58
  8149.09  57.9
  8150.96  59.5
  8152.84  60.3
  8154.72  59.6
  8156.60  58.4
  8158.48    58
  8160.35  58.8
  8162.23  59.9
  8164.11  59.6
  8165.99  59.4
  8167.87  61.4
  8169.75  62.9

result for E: 1.377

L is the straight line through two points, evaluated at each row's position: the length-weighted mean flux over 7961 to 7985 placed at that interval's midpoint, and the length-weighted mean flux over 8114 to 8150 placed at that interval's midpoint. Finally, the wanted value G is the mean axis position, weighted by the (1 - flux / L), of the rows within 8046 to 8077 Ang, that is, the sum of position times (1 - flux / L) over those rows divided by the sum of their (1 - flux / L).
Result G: 8054.9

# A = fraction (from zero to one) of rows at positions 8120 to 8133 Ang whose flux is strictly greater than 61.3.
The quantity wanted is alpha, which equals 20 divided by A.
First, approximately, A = 0.3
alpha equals 70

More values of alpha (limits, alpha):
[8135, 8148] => 47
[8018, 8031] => 47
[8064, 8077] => 70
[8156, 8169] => 140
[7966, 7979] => 70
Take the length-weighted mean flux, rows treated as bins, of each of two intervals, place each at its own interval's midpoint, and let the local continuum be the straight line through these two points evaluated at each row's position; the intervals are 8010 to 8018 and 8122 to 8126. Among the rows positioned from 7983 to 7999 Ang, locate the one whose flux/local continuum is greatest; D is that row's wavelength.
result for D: 7989.30 Ang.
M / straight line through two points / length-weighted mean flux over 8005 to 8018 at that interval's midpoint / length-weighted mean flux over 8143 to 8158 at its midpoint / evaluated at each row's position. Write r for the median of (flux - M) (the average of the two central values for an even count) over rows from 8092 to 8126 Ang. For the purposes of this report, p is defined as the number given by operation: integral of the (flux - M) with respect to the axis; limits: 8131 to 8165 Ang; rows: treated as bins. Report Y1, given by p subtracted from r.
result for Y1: -1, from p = 3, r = 1.1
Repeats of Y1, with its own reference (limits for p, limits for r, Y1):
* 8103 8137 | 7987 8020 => -30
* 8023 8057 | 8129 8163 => -112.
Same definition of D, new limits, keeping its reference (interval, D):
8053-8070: 8059.52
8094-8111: 8109.78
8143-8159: 8143.46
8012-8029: 8018.79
